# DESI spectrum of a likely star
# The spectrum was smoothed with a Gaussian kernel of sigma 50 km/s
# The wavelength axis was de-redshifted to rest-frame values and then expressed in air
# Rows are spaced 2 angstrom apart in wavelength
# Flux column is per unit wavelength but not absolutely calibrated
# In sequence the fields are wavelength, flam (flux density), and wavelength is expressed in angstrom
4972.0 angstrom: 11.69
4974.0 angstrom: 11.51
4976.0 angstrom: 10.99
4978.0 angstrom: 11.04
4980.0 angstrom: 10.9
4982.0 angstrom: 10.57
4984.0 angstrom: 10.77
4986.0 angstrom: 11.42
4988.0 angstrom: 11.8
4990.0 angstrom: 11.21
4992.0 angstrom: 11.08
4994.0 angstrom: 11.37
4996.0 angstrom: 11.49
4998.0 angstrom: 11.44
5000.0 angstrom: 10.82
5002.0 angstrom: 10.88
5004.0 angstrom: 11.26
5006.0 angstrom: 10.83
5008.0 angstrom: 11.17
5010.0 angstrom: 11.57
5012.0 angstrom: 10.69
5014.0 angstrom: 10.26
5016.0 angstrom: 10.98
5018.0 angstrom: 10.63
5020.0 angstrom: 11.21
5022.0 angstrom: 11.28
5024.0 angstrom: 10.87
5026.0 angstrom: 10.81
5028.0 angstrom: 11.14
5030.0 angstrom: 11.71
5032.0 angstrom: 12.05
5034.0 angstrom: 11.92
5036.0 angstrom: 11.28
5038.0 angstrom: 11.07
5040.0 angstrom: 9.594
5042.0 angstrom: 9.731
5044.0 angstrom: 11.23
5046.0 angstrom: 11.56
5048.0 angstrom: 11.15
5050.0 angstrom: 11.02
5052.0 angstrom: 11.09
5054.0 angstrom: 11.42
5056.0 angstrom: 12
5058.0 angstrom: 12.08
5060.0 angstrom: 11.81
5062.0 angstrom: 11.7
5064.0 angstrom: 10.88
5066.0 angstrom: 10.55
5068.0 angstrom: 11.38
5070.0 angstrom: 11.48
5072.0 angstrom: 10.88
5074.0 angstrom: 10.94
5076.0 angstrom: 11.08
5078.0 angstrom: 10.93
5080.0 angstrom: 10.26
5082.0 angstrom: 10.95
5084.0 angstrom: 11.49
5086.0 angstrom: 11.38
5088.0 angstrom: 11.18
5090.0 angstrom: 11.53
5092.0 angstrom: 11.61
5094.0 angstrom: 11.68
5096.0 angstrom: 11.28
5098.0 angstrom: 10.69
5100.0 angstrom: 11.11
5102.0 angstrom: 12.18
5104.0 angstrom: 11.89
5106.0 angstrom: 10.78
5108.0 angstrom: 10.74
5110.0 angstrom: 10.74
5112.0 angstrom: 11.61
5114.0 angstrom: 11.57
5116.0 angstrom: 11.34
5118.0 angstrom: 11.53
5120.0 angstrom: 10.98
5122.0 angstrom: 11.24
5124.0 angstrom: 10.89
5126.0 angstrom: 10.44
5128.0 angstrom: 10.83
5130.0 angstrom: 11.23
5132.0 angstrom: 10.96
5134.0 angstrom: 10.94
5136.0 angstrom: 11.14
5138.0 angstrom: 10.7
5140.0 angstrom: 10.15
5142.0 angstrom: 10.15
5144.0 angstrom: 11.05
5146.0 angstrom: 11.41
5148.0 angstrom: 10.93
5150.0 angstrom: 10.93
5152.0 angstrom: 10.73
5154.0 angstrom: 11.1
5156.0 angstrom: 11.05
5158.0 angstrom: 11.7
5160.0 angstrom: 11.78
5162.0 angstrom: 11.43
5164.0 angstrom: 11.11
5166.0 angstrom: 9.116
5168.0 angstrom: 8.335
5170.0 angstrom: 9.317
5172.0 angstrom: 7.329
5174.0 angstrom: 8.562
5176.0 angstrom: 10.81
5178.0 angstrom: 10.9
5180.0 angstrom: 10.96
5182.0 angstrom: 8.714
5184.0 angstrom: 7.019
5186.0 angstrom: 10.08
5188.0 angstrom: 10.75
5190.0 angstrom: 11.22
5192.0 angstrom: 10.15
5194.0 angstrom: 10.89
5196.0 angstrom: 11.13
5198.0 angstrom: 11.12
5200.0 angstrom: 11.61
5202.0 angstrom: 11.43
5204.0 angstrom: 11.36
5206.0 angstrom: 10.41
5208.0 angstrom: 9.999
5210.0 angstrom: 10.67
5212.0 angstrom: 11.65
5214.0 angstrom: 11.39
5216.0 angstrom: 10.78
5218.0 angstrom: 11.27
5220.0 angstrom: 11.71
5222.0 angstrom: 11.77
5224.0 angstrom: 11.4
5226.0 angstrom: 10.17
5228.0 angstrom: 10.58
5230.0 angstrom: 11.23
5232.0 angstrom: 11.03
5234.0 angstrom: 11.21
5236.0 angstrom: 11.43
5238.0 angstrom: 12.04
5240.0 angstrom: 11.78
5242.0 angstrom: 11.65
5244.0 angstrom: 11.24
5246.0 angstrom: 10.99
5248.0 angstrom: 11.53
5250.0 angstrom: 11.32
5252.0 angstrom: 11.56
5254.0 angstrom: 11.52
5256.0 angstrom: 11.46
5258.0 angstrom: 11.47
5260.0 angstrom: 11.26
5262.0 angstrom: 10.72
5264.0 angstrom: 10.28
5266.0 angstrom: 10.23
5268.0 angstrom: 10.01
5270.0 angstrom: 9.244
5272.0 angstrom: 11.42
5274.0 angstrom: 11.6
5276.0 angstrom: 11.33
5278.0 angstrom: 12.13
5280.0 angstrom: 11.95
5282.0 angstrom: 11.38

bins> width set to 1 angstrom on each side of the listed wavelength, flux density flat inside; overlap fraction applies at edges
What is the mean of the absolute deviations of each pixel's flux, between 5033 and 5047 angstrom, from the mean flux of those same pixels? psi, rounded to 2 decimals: 0.71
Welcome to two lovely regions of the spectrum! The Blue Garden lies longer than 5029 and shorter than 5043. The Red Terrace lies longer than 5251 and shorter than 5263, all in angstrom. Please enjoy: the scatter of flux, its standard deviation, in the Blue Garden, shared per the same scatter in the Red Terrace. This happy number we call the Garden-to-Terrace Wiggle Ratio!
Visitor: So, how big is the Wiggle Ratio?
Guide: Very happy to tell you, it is 3.2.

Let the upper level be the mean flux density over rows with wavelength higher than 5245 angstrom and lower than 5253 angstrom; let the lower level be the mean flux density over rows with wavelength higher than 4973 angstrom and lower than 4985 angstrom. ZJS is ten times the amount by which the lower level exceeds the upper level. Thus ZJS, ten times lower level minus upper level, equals -3.9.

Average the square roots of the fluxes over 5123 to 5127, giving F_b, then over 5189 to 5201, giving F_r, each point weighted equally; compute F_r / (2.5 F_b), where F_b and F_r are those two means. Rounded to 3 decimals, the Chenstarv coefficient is 0.407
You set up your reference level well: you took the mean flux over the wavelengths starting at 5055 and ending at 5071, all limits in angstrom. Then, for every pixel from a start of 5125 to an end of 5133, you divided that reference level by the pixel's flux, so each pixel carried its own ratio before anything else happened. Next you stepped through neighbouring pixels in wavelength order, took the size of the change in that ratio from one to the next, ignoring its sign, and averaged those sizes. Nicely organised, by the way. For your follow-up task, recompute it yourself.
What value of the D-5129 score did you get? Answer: 0.034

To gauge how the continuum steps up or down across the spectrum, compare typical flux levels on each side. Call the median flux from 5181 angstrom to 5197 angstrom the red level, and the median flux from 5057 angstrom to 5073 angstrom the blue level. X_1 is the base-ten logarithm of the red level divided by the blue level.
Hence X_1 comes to -0.039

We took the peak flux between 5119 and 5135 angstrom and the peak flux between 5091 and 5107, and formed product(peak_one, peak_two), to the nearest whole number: 137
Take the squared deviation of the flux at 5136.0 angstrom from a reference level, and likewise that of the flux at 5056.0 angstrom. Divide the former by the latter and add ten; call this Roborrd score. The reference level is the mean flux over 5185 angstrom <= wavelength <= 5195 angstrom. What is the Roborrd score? 10.1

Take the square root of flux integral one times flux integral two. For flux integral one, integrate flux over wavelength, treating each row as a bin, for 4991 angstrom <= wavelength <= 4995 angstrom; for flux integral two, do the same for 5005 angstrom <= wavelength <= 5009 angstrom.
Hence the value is 44.4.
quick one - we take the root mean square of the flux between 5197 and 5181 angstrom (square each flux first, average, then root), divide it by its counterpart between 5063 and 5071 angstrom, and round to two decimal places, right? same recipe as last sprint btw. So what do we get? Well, 0.91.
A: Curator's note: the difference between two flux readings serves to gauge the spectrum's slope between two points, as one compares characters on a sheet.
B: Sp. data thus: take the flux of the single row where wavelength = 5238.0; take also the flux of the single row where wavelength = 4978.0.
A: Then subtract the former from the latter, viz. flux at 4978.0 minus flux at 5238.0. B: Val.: -1.0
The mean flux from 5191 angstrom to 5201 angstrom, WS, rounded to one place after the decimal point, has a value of 11.0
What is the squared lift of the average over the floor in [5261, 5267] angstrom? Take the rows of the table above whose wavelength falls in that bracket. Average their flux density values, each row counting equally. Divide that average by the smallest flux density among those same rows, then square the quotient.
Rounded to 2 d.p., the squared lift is 1.04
